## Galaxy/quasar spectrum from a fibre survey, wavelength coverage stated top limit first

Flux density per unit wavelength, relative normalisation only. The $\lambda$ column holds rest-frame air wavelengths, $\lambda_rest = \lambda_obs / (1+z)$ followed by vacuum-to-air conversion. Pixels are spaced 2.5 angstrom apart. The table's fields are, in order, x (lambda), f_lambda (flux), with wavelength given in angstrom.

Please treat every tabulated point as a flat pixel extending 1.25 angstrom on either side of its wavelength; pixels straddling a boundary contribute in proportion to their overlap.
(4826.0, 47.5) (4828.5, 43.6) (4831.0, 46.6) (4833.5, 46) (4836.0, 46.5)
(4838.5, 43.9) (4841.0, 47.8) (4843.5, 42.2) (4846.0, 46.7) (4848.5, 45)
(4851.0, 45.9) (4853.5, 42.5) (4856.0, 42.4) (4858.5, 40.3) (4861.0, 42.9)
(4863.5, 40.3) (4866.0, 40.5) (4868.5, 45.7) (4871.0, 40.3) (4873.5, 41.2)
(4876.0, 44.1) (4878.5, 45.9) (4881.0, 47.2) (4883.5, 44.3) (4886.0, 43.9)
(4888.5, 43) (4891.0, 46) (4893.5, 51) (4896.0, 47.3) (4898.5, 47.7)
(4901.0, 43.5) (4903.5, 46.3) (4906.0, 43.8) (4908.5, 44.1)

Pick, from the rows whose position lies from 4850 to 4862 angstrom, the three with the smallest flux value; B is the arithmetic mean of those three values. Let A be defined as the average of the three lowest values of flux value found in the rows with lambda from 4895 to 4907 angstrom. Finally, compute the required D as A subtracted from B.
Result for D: -2.8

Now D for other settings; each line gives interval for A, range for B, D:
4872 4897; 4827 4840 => 1.8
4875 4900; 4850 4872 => -3.4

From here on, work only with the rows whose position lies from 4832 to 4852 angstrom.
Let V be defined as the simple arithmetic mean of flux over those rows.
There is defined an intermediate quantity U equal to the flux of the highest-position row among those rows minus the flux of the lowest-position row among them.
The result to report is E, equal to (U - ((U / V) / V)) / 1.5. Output -0.1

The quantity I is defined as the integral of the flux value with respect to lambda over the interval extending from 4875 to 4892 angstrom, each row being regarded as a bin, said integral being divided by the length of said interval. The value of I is 44.9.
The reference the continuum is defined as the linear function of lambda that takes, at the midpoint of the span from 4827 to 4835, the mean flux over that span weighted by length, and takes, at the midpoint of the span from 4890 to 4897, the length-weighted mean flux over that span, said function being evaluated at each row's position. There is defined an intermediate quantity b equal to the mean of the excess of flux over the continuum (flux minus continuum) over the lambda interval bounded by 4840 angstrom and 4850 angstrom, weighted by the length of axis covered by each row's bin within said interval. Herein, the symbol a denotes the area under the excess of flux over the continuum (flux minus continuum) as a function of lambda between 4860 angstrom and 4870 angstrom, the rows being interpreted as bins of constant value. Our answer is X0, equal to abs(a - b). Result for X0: 46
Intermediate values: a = -47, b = -0.7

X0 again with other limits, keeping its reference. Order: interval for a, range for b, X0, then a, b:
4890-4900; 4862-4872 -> 2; -3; -5.3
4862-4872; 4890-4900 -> 53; -53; -0.3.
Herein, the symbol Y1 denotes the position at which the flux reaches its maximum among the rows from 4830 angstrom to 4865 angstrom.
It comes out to 4841.0 angstrom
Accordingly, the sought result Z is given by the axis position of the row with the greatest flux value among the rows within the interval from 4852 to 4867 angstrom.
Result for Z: 4861.0 angstrom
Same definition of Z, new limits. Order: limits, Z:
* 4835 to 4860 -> 4841.0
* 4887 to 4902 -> 4893.5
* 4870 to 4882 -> 4881.0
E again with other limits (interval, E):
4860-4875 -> -1.1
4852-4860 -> -1.5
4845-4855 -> -2.8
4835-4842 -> 0.9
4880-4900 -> 0.3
